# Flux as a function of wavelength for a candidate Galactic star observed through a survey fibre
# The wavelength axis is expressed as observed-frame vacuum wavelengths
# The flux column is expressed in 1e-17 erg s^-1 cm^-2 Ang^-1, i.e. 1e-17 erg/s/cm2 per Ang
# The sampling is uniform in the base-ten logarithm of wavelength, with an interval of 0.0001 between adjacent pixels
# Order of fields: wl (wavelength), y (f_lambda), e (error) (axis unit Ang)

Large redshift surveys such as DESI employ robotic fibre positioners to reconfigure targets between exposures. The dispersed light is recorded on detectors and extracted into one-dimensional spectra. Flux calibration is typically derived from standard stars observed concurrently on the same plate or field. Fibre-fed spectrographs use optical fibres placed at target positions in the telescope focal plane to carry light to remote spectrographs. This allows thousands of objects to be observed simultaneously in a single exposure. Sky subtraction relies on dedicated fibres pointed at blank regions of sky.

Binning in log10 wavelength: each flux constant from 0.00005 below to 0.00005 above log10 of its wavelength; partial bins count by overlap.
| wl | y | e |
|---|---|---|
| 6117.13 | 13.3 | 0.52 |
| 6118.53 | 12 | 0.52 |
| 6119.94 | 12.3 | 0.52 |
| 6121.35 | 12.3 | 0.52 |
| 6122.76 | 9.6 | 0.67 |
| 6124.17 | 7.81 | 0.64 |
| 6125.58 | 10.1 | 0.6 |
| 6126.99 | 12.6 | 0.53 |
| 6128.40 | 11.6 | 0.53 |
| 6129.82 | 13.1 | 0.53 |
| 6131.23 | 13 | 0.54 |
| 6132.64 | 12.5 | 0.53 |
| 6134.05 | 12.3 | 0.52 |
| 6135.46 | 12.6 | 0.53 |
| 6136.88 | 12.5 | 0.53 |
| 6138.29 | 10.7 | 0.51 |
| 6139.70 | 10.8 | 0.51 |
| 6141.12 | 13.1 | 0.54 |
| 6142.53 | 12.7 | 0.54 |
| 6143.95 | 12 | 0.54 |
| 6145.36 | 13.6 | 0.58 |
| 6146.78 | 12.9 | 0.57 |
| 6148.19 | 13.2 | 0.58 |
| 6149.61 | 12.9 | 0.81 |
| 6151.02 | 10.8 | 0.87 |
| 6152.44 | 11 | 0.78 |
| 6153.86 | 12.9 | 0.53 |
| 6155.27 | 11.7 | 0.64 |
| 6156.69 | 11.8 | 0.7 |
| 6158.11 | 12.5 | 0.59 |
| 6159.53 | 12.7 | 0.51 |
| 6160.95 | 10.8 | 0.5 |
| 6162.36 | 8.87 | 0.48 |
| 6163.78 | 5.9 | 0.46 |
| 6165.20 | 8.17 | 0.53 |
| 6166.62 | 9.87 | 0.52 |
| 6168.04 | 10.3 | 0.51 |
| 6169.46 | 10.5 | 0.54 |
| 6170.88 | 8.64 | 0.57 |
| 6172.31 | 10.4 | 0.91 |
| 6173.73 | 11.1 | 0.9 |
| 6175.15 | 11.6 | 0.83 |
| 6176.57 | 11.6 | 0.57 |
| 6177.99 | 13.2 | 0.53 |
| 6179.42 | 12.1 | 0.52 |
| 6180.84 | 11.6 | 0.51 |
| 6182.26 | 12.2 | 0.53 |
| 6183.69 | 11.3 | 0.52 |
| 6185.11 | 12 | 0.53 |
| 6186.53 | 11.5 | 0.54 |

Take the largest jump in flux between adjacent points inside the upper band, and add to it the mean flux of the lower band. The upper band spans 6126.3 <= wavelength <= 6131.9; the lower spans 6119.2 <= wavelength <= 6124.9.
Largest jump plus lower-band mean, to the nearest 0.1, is 12.0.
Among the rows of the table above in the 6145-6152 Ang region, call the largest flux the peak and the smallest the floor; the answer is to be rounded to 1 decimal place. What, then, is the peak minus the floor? 2.8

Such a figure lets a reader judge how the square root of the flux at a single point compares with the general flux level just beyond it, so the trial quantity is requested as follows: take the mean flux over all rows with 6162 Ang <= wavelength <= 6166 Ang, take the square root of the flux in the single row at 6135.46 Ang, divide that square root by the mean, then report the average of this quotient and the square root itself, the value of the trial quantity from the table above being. 2.01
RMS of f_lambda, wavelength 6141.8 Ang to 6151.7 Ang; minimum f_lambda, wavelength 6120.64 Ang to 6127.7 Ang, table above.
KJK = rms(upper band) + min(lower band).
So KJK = 20.4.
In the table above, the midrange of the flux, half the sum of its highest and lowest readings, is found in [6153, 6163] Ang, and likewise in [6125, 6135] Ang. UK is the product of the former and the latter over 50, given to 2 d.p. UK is 2.53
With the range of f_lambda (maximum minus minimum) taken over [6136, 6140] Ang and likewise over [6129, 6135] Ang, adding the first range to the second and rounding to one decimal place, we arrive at 2.6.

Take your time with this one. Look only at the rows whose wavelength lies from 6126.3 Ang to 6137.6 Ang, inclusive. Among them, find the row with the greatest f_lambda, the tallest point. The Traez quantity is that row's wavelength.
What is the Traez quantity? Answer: 6129.82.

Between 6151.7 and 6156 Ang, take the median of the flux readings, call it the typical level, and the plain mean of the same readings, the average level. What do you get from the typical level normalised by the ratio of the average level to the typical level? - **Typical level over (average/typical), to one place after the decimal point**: 11.5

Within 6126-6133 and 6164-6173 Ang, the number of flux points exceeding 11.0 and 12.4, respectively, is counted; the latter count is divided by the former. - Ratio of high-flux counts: 0.0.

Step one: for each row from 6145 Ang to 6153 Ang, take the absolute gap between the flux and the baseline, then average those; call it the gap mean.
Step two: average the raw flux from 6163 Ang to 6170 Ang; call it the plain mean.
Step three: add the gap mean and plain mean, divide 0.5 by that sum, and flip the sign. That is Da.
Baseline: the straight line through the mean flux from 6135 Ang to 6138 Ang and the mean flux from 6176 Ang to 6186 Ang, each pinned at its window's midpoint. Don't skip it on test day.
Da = -0.050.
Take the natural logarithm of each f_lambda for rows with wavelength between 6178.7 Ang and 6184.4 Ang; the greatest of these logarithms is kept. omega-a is 2.50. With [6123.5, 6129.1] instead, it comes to 2.53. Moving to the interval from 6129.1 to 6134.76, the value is 2.57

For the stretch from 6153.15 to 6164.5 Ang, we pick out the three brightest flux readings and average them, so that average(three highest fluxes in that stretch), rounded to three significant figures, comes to 12.7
